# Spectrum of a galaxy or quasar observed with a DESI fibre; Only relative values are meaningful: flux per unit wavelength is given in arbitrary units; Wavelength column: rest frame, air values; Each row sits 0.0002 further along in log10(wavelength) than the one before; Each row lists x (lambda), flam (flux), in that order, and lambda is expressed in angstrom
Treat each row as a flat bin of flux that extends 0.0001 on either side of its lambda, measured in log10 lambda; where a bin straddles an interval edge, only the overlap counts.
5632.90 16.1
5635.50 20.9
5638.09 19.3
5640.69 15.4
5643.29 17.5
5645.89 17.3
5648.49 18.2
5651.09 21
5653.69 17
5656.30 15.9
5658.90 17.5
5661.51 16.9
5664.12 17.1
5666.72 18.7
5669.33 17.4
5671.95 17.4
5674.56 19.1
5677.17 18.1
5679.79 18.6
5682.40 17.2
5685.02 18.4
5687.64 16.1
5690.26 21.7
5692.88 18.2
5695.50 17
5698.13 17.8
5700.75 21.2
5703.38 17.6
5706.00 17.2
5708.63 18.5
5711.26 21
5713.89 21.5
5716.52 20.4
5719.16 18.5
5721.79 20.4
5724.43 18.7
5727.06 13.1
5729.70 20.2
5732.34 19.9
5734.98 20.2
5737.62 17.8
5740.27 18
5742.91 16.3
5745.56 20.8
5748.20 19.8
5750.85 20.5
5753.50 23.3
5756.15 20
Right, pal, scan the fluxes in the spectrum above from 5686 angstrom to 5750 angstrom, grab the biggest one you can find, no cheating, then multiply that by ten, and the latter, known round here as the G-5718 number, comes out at 217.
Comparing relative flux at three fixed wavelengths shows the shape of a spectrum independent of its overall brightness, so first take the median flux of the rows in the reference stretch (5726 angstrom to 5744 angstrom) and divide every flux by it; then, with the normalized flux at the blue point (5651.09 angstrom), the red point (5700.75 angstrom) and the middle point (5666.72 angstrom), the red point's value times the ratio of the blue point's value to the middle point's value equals 1.32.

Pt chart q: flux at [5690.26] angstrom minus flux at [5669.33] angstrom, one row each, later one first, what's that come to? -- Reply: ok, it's 4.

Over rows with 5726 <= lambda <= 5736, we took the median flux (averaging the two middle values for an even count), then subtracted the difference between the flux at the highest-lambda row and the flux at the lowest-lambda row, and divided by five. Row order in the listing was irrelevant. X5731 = 2.6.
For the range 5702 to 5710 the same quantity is 3.3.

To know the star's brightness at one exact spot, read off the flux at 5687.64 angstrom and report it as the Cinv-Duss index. 16.1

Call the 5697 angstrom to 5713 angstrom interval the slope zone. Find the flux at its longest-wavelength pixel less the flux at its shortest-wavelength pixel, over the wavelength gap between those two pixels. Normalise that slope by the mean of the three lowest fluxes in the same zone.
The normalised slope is 0.014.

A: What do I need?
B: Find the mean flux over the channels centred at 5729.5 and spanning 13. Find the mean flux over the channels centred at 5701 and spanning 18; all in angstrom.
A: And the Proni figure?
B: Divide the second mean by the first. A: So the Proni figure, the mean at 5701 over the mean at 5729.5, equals 0.99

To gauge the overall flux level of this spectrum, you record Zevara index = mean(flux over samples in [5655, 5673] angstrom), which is 17.3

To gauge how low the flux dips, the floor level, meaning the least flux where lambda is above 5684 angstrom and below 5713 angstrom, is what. 16.1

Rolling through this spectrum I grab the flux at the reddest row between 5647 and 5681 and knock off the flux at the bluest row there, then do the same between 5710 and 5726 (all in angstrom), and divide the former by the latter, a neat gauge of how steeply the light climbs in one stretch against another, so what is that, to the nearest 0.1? -0.2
